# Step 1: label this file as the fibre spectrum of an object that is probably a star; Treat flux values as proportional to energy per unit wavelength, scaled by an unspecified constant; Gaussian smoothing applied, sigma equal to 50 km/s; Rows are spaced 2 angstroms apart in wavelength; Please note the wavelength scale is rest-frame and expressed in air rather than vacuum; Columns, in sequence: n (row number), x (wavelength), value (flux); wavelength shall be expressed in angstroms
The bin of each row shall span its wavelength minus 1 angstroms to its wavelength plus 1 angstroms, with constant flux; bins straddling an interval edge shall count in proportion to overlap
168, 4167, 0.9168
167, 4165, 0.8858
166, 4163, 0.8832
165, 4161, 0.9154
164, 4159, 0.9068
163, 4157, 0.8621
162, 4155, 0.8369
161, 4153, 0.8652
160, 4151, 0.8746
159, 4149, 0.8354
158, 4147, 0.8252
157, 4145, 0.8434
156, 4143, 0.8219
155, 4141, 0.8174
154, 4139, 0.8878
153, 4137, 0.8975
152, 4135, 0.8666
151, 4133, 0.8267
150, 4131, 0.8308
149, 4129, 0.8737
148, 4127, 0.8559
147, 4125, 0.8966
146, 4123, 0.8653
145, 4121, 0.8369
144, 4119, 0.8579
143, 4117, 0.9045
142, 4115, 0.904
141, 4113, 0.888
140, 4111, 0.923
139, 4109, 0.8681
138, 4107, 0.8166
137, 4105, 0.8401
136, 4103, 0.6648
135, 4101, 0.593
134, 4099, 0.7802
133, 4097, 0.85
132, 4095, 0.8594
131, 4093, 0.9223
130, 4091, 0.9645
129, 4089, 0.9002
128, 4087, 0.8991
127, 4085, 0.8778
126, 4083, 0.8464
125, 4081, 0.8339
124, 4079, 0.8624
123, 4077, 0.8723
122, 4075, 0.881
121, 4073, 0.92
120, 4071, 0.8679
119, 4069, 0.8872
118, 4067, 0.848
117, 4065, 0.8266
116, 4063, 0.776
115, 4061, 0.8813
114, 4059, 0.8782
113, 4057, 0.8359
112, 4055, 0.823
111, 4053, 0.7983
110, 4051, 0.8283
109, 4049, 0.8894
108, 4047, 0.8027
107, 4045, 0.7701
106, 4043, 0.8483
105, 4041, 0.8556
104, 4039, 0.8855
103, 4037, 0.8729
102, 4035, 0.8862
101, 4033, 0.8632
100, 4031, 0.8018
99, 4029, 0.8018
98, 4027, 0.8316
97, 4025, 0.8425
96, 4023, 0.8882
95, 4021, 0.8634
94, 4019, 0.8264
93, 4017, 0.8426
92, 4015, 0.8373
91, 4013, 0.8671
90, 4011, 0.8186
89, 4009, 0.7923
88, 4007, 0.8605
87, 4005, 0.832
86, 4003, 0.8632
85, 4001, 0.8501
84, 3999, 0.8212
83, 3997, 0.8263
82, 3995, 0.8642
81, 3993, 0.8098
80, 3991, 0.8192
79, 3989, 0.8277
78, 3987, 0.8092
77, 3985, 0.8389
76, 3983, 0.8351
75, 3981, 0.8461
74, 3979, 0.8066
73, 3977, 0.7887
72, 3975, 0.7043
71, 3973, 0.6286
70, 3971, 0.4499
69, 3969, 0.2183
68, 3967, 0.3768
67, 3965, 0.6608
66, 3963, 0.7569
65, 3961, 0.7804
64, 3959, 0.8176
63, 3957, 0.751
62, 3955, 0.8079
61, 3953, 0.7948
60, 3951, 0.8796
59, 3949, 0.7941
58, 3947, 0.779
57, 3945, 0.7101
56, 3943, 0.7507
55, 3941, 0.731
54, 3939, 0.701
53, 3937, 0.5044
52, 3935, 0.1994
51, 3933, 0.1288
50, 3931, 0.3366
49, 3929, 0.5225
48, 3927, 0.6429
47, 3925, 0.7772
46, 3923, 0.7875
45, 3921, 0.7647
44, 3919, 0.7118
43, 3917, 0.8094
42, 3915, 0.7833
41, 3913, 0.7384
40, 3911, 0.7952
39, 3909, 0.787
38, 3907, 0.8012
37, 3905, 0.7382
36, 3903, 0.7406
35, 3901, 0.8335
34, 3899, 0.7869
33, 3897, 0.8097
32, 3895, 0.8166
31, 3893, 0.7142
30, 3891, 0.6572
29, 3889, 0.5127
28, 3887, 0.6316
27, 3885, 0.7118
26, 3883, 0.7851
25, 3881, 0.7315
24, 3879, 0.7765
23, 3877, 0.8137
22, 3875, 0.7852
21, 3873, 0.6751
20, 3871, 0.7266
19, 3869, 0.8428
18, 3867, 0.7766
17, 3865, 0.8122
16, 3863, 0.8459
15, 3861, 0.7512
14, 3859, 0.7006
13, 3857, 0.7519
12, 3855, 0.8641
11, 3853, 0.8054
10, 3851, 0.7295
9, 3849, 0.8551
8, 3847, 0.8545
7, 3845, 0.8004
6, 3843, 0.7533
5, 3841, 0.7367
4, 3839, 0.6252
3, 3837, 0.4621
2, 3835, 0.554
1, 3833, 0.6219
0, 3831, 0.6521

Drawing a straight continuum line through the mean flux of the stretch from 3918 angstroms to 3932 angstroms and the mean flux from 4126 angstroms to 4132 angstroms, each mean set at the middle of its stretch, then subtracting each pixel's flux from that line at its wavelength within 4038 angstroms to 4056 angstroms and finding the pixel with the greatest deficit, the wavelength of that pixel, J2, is 4045 angstroms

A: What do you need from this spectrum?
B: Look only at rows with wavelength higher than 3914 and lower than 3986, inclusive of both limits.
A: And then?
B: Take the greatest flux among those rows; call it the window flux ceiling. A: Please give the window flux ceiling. 0.8796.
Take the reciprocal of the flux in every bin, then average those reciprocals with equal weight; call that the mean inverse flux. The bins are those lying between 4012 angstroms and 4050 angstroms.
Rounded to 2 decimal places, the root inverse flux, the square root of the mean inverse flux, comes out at 1.09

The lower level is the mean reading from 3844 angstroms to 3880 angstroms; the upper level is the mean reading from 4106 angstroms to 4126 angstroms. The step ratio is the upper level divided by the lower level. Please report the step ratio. 1.11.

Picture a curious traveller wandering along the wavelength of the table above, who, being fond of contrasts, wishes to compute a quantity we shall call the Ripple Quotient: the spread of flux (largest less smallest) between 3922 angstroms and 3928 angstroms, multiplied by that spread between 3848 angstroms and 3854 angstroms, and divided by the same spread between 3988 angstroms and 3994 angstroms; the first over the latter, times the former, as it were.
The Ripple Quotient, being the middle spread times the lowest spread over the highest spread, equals 1.01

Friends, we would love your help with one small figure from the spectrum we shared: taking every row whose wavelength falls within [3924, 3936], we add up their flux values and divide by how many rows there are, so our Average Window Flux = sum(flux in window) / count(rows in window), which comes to 0.43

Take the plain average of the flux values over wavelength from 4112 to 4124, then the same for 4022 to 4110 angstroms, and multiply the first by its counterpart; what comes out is 0.74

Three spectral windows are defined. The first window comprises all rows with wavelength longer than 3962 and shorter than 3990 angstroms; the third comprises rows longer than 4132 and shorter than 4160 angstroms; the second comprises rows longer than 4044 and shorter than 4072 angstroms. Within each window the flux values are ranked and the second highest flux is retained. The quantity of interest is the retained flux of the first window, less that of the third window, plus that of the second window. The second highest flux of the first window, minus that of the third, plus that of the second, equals 0.829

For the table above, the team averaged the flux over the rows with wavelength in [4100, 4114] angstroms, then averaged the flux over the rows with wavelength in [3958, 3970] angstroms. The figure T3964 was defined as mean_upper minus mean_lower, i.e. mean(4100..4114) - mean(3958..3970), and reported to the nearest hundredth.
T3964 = 0.20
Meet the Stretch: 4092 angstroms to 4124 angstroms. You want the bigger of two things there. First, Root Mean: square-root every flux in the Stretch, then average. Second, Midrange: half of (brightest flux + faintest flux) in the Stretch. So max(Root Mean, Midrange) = 0.913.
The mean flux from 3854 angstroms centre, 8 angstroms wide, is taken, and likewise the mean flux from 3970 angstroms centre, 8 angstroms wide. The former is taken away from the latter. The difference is -0.37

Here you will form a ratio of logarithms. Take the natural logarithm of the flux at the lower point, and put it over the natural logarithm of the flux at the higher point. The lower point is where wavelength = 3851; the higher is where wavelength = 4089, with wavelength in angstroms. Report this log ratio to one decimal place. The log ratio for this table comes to 3.0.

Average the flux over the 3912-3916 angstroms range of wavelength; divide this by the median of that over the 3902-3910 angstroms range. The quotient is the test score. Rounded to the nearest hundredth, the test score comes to 1.00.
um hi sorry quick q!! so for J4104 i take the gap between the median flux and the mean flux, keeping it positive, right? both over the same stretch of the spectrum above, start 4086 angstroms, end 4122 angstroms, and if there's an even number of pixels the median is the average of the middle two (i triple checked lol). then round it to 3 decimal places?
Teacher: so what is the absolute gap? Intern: 0.015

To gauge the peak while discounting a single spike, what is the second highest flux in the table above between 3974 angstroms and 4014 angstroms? 0.8642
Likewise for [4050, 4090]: 0.9002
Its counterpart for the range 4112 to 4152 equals 0.904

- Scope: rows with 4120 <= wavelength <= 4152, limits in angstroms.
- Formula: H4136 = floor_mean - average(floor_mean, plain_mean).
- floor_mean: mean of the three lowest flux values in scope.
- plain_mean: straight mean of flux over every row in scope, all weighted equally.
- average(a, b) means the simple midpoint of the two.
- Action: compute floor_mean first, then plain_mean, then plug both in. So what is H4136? -0.016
